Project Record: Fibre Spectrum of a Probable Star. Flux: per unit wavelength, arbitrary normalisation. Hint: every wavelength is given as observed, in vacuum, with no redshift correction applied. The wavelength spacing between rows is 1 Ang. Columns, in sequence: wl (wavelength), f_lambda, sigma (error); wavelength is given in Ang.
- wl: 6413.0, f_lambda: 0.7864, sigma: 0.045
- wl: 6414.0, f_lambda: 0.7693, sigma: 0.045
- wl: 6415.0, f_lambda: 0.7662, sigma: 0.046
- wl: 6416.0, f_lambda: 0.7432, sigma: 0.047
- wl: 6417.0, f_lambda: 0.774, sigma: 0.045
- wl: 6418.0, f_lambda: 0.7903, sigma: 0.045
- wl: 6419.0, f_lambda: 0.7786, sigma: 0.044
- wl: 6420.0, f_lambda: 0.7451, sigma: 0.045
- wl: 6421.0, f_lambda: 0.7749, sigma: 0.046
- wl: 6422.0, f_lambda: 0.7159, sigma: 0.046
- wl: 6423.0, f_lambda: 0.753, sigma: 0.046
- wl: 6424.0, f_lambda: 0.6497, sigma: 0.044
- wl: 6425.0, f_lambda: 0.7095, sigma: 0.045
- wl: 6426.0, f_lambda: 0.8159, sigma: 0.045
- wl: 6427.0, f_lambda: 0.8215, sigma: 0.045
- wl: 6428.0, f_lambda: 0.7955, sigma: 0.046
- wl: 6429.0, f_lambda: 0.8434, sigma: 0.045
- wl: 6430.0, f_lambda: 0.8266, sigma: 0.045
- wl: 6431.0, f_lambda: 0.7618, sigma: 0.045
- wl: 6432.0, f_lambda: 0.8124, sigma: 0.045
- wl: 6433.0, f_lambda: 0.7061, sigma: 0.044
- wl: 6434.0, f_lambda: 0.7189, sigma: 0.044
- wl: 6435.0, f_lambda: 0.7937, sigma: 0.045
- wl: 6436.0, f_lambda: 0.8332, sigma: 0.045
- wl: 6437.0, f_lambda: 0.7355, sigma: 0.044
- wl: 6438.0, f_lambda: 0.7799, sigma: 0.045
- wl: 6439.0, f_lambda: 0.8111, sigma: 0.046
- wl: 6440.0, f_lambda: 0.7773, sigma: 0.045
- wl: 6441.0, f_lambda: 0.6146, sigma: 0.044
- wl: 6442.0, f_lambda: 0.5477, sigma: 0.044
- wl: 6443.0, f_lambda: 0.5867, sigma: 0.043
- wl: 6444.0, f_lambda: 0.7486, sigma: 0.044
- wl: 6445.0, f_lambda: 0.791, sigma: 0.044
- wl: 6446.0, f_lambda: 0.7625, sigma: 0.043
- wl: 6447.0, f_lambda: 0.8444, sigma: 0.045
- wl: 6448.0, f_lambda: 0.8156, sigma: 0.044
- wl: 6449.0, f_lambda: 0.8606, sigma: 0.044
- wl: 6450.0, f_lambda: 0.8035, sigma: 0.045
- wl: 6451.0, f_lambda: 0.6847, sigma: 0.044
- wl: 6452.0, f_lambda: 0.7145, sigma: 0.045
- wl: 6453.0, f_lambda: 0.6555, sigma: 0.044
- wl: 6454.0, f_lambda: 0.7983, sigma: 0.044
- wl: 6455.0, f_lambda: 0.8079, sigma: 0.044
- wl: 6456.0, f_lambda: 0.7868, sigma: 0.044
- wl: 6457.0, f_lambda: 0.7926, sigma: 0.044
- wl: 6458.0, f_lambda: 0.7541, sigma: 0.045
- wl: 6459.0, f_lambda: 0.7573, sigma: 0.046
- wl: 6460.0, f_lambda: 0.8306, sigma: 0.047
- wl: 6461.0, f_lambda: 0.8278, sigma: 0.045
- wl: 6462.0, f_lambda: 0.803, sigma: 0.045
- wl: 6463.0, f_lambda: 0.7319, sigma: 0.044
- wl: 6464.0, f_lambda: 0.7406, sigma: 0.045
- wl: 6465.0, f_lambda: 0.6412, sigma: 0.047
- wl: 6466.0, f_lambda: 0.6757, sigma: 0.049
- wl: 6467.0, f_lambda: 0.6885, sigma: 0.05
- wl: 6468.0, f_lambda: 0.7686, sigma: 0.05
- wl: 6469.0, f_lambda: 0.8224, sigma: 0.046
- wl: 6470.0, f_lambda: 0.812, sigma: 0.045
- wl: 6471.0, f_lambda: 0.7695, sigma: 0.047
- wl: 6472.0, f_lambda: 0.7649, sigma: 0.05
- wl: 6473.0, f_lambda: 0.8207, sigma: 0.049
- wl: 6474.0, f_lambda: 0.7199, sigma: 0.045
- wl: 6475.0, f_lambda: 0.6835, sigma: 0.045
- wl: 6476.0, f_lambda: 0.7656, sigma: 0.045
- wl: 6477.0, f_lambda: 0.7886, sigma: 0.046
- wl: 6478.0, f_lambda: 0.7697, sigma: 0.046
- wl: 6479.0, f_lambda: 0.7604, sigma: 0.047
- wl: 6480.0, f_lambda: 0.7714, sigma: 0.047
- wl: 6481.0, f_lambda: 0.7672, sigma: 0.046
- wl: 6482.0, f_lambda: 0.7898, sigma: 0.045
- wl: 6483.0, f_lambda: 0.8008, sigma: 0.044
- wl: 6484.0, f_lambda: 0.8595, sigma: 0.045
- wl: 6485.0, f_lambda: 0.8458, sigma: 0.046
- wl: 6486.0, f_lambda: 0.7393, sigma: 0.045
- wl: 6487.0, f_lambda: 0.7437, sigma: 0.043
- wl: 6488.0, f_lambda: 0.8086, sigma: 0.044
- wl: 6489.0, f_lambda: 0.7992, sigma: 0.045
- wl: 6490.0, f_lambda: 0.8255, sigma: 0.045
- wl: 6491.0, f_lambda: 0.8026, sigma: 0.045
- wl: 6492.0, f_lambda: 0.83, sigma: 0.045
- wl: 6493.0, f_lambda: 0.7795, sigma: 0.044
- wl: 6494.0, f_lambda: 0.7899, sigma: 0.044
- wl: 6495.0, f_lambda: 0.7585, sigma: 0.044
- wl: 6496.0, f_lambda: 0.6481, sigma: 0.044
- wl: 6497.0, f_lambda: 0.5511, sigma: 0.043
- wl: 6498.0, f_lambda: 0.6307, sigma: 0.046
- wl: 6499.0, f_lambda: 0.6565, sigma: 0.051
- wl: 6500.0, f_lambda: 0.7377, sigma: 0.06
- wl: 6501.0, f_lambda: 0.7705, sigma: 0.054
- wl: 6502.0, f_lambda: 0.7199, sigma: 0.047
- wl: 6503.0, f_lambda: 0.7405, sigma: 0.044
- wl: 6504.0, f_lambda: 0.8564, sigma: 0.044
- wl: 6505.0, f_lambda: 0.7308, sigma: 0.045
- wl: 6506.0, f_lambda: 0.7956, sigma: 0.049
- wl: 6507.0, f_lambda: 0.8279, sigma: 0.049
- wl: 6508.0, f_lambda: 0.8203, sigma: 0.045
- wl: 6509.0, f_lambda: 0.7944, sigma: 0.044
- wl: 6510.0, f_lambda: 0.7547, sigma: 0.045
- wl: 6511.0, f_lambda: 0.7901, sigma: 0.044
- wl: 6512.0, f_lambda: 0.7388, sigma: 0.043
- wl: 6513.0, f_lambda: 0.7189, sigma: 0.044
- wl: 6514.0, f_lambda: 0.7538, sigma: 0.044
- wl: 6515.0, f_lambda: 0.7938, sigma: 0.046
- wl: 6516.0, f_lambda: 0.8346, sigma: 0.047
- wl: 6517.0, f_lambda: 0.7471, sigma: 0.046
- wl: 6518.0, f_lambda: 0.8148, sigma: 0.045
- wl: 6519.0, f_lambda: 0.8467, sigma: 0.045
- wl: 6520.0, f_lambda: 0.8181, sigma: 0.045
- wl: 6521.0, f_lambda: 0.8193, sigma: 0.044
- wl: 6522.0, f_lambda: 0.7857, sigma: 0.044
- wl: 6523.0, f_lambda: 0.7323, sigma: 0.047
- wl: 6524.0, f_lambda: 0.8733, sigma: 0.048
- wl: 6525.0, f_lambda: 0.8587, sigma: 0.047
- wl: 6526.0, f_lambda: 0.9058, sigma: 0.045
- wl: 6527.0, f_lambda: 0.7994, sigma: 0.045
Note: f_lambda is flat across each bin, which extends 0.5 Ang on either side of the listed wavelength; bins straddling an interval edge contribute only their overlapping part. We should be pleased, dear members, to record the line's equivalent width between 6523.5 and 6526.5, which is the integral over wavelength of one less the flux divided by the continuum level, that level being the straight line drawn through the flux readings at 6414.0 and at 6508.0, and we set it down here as -0.180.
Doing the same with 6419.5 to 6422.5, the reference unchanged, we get 0.108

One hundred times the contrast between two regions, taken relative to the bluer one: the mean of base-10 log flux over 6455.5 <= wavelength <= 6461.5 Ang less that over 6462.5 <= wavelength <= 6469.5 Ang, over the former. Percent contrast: -39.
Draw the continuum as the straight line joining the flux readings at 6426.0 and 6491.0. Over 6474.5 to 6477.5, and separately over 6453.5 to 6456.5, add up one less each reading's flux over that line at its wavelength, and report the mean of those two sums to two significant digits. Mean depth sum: 0.13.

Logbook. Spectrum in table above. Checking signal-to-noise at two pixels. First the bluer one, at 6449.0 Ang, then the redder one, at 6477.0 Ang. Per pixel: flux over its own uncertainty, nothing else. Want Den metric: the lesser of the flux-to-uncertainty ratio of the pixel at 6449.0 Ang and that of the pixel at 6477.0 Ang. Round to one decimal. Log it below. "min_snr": 17.1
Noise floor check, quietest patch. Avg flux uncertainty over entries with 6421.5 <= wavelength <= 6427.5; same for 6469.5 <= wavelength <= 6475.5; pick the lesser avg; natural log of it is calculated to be -3.10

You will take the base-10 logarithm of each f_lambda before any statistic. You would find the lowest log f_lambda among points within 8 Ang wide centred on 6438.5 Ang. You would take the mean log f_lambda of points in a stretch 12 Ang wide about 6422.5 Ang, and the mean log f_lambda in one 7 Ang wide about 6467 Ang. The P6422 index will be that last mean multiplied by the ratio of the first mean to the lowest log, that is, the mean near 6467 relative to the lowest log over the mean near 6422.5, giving -0.062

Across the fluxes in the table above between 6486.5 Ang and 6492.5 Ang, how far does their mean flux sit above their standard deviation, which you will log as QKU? 0.77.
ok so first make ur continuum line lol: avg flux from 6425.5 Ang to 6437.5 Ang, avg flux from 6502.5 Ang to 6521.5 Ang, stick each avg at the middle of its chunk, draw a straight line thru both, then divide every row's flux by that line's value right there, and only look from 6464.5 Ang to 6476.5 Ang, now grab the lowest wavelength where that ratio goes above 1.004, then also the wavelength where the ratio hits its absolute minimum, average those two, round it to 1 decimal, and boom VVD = 6467.0 Ang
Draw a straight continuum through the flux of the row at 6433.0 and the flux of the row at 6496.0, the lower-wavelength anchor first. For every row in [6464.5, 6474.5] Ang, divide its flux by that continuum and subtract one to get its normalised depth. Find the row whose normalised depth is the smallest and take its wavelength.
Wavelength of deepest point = 6465.0 Ang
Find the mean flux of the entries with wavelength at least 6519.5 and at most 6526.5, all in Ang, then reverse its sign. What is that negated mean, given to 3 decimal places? -0.828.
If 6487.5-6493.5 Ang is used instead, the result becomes -0.808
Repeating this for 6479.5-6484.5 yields -0.798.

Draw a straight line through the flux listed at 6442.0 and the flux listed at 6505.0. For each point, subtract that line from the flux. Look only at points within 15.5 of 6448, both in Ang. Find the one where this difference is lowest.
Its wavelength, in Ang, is 6442.0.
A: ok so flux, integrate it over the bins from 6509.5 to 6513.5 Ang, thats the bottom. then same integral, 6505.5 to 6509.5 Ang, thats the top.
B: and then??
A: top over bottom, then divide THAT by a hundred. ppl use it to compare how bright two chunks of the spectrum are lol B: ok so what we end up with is 0.0108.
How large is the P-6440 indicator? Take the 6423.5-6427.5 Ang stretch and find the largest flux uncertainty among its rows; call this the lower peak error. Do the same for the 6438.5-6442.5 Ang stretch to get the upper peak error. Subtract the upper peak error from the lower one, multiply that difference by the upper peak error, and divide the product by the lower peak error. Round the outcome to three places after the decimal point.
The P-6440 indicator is -0.001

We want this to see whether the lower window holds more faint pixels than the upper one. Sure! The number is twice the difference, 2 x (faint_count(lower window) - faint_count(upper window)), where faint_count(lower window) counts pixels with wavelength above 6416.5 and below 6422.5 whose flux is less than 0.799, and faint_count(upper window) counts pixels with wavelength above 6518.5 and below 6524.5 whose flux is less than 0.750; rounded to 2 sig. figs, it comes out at 10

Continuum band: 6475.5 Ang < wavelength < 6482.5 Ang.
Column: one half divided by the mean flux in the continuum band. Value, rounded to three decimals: 0.647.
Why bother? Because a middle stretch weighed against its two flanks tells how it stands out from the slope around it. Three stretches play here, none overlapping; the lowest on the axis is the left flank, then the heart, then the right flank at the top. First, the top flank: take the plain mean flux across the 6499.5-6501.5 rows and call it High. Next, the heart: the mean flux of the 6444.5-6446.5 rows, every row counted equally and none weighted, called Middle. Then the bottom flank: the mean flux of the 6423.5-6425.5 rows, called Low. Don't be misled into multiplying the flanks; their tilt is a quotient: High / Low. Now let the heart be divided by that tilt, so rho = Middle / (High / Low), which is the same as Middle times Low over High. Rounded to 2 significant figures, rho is 0.70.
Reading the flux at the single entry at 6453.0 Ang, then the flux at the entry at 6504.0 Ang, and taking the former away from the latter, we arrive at 0.20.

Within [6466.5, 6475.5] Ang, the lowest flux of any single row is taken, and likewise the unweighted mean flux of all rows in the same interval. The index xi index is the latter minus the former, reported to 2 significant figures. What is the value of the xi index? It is 0.078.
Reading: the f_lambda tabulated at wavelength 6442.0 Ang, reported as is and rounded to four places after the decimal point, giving 0.5477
